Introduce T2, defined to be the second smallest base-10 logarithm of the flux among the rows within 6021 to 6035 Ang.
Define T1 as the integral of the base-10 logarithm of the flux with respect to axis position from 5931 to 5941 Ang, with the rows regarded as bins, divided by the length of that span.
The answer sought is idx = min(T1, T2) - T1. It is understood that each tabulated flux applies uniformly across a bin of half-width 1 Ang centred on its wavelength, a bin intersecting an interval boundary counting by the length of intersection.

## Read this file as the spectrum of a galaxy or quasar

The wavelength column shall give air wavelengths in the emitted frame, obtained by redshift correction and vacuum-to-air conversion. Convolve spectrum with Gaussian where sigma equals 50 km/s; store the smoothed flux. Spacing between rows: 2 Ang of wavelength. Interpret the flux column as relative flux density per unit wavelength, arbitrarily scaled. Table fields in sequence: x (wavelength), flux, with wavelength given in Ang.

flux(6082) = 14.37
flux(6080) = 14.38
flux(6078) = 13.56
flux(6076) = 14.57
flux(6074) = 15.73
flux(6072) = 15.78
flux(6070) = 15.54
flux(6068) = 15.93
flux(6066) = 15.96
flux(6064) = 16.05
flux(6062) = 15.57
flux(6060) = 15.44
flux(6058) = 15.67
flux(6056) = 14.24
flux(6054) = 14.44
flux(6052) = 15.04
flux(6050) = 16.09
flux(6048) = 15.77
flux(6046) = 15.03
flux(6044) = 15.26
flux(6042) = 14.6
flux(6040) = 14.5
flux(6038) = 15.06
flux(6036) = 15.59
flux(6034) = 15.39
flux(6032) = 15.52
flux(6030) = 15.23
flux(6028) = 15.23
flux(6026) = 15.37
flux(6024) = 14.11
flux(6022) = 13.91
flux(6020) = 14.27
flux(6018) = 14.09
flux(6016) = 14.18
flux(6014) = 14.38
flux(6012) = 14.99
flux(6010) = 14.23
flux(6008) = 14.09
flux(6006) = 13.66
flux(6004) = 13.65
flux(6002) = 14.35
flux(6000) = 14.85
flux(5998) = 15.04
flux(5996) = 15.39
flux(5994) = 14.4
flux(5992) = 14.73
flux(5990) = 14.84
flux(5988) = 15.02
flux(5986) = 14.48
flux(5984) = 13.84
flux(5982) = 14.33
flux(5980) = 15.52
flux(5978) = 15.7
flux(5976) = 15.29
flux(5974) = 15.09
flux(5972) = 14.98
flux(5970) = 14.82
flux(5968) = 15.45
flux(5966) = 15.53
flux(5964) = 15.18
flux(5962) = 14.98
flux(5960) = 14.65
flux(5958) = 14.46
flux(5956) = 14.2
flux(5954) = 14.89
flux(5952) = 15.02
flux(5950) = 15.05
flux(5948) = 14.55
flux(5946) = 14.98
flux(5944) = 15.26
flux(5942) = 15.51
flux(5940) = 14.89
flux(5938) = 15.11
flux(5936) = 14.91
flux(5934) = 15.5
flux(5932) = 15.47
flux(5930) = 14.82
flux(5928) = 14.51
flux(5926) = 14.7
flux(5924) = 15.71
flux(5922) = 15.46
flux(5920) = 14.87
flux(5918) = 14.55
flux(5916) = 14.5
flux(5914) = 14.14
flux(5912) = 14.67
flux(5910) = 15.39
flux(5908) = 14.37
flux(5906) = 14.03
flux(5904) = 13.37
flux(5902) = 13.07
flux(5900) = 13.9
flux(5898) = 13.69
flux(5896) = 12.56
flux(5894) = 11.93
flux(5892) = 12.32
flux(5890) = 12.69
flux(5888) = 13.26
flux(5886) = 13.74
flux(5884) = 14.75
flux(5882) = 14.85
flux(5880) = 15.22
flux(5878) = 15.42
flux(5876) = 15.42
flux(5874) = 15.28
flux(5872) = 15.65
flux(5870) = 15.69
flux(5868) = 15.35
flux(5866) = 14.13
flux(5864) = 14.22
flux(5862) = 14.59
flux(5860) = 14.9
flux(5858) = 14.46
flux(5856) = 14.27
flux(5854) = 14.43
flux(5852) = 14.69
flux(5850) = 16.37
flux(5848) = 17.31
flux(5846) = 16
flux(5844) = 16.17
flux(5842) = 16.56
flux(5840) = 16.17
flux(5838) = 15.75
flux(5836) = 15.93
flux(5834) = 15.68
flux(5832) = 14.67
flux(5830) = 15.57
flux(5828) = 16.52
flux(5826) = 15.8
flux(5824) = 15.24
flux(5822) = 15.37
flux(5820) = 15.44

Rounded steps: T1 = 1.18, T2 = 1.15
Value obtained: -0.032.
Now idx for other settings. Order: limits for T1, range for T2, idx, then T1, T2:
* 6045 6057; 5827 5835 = 0.000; 1.18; 1.19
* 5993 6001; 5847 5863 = -0.014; 1.17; 1.16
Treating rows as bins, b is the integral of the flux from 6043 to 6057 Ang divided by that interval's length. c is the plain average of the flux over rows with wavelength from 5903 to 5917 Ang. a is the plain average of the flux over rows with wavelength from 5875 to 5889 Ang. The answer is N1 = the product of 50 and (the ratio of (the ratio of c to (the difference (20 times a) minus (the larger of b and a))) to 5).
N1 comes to 0.516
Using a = 14.7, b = 15.12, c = 14.4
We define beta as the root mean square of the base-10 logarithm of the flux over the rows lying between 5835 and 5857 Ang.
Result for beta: 1.20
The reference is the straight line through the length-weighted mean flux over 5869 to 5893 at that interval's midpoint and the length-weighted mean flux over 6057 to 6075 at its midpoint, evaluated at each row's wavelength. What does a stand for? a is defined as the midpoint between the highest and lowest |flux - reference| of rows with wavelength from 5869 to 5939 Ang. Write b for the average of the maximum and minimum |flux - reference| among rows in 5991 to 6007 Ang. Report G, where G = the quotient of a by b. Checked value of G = 1.5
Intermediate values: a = 1.35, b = 0.90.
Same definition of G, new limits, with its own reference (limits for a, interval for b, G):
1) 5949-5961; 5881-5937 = 0.3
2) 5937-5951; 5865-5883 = 0.4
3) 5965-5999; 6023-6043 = 1.0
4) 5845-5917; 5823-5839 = 1.1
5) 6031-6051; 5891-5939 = 0.4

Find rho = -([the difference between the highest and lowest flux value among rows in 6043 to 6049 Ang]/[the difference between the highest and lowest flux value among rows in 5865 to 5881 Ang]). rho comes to -0.5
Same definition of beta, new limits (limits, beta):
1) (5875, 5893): 1.15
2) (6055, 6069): 1.19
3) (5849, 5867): 1.17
